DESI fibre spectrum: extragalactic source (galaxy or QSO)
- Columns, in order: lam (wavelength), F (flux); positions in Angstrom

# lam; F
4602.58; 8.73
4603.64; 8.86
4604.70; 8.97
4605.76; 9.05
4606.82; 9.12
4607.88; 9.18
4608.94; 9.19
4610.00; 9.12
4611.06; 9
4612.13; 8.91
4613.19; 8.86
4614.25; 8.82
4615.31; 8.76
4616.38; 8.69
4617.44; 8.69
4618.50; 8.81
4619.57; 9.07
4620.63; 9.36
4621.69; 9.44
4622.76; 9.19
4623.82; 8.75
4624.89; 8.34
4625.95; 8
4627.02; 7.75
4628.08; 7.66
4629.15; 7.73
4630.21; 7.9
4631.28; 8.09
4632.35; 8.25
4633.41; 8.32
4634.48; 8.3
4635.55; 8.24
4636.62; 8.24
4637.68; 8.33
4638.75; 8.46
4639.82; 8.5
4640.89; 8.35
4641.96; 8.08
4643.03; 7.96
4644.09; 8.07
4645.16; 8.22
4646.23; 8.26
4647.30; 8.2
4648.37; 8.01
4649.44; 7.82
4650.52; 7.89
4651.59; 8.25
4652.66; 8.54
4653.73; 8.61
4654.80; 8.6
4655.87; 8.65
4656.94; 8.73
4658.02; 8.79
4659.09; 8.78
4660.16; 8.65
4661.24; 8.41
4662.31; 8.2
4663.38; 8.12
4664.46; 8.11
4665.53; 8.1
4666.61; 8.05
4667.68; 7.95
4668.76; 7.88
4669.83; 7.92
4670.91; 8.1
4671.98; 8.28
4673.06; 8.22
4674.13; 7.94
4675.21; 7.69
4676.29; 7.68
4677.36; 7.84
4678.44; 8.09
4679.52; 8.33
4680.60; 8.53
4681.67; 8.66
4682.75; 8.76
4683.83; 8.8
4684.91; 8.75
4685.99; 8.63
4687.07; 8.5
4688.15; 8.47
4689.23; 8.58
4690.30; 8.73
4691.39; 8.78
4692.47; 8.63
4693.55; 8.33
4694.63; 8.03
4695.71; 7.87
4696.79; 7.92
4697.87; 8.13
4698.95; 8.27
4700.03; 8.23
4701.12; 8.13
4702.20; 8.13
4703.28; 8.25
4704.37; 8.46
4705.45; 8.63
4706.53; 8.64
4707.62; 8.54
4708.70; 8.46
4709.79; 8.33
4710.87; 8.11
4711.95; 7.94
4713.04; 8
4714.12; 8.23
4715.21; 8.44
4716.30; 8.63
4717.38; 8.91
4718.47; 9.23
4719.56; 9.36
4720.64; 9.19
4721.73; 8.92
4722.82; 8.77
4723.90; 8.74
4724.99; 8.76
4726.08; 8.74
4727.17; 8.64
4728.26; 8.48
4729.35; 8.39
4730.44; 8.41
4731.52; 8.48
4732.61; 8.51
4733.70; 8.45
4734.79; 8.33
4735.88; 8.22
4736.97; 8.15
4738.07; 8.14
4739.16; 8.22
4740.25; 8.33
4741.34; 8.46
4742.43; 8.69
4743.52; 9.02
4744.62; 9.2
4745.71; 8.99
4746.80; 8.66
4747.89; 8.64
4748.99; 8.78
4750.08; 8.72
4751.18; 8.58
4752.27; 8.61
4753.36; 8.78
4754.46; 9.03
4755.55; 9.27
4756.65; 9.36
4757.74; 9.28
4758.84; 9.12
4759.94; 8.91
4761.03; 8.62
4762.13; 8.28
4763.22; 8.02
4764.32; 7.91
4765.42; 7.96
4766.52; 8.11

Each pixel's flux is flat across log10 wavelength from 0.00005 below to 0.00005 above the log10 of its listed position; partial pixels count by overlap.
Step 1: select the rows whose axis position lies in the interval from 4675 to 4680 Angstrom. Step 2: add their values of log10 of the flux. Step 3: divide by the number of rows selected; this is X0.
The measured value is 0.899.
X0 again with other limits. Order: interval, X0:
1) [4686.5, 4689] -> 0.929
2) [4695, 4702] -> 0.908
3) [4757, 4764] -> 0.939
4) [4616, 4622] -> 0.954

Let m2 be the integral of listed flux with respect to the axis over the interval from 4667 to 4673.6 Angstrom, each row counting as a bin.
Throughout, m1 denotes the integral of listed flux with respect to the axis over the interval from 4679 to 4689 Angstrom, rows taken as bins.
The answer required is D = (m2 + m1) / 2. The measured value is 70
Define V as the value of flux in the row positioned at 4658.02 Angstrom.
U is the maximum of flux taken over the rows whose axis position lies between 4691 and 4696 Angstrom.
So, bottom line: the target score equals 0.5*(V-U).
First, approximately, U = 8.78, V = 8.79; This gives 0.0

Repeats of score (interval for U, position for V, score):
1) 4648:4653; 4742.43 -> 0.1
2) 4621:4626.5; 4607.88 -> -0.1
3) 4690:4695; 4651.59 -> -0.3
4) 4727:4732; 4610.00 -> 0.2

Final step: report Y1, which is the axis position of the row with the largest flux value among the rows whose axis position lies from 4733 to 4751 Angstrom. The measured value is 4744.62 Angstrom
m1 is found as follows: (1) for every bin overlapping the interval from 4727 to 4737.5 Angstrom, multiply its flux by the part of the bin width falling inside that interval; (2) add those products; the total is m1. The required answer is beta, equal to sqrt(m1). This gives 9.4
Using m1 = 88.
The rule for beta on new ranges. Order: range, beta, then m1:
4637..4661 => 14.2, 200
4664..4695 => 16.0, 257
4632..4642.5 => 9.3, 87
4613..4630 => 12.1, 146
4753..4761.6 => 8.8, 78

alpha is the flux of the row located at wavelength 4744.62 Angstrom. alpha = 9.2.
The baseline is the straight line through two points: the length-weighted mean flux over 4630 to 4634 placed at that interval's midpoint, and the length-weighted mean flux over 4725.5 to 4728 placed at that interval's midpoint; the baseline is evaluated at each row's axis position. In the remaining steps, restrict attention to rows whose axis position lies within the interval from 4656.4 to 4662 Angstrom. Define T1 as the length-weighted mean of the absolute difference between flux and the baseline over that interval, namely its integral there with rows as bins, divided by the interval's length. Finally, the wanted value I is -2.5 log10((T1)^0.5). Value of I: 0.55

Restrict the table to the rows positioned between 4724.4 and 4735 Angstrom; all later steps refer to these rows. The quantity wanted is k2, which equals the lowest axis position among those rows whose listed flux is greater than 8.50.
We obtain 4724.99 Angstrom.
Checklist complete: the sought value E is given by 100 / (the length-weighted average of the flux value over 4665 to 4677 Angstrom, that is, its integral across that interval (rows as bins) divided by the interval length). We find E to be 12.5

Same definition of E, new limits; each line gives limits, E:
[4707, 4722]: 11.6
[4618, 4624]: 11.0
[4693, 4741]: 11.9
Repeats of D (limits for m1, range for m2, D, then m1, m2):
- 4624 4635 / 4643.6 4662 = 121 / 89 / 154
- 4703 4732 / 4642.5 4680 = 278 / 249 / 307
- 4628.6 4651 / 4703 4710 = 121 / 183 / 59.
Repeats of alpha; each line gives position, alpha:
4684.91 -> 8.75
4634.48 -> 8.3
